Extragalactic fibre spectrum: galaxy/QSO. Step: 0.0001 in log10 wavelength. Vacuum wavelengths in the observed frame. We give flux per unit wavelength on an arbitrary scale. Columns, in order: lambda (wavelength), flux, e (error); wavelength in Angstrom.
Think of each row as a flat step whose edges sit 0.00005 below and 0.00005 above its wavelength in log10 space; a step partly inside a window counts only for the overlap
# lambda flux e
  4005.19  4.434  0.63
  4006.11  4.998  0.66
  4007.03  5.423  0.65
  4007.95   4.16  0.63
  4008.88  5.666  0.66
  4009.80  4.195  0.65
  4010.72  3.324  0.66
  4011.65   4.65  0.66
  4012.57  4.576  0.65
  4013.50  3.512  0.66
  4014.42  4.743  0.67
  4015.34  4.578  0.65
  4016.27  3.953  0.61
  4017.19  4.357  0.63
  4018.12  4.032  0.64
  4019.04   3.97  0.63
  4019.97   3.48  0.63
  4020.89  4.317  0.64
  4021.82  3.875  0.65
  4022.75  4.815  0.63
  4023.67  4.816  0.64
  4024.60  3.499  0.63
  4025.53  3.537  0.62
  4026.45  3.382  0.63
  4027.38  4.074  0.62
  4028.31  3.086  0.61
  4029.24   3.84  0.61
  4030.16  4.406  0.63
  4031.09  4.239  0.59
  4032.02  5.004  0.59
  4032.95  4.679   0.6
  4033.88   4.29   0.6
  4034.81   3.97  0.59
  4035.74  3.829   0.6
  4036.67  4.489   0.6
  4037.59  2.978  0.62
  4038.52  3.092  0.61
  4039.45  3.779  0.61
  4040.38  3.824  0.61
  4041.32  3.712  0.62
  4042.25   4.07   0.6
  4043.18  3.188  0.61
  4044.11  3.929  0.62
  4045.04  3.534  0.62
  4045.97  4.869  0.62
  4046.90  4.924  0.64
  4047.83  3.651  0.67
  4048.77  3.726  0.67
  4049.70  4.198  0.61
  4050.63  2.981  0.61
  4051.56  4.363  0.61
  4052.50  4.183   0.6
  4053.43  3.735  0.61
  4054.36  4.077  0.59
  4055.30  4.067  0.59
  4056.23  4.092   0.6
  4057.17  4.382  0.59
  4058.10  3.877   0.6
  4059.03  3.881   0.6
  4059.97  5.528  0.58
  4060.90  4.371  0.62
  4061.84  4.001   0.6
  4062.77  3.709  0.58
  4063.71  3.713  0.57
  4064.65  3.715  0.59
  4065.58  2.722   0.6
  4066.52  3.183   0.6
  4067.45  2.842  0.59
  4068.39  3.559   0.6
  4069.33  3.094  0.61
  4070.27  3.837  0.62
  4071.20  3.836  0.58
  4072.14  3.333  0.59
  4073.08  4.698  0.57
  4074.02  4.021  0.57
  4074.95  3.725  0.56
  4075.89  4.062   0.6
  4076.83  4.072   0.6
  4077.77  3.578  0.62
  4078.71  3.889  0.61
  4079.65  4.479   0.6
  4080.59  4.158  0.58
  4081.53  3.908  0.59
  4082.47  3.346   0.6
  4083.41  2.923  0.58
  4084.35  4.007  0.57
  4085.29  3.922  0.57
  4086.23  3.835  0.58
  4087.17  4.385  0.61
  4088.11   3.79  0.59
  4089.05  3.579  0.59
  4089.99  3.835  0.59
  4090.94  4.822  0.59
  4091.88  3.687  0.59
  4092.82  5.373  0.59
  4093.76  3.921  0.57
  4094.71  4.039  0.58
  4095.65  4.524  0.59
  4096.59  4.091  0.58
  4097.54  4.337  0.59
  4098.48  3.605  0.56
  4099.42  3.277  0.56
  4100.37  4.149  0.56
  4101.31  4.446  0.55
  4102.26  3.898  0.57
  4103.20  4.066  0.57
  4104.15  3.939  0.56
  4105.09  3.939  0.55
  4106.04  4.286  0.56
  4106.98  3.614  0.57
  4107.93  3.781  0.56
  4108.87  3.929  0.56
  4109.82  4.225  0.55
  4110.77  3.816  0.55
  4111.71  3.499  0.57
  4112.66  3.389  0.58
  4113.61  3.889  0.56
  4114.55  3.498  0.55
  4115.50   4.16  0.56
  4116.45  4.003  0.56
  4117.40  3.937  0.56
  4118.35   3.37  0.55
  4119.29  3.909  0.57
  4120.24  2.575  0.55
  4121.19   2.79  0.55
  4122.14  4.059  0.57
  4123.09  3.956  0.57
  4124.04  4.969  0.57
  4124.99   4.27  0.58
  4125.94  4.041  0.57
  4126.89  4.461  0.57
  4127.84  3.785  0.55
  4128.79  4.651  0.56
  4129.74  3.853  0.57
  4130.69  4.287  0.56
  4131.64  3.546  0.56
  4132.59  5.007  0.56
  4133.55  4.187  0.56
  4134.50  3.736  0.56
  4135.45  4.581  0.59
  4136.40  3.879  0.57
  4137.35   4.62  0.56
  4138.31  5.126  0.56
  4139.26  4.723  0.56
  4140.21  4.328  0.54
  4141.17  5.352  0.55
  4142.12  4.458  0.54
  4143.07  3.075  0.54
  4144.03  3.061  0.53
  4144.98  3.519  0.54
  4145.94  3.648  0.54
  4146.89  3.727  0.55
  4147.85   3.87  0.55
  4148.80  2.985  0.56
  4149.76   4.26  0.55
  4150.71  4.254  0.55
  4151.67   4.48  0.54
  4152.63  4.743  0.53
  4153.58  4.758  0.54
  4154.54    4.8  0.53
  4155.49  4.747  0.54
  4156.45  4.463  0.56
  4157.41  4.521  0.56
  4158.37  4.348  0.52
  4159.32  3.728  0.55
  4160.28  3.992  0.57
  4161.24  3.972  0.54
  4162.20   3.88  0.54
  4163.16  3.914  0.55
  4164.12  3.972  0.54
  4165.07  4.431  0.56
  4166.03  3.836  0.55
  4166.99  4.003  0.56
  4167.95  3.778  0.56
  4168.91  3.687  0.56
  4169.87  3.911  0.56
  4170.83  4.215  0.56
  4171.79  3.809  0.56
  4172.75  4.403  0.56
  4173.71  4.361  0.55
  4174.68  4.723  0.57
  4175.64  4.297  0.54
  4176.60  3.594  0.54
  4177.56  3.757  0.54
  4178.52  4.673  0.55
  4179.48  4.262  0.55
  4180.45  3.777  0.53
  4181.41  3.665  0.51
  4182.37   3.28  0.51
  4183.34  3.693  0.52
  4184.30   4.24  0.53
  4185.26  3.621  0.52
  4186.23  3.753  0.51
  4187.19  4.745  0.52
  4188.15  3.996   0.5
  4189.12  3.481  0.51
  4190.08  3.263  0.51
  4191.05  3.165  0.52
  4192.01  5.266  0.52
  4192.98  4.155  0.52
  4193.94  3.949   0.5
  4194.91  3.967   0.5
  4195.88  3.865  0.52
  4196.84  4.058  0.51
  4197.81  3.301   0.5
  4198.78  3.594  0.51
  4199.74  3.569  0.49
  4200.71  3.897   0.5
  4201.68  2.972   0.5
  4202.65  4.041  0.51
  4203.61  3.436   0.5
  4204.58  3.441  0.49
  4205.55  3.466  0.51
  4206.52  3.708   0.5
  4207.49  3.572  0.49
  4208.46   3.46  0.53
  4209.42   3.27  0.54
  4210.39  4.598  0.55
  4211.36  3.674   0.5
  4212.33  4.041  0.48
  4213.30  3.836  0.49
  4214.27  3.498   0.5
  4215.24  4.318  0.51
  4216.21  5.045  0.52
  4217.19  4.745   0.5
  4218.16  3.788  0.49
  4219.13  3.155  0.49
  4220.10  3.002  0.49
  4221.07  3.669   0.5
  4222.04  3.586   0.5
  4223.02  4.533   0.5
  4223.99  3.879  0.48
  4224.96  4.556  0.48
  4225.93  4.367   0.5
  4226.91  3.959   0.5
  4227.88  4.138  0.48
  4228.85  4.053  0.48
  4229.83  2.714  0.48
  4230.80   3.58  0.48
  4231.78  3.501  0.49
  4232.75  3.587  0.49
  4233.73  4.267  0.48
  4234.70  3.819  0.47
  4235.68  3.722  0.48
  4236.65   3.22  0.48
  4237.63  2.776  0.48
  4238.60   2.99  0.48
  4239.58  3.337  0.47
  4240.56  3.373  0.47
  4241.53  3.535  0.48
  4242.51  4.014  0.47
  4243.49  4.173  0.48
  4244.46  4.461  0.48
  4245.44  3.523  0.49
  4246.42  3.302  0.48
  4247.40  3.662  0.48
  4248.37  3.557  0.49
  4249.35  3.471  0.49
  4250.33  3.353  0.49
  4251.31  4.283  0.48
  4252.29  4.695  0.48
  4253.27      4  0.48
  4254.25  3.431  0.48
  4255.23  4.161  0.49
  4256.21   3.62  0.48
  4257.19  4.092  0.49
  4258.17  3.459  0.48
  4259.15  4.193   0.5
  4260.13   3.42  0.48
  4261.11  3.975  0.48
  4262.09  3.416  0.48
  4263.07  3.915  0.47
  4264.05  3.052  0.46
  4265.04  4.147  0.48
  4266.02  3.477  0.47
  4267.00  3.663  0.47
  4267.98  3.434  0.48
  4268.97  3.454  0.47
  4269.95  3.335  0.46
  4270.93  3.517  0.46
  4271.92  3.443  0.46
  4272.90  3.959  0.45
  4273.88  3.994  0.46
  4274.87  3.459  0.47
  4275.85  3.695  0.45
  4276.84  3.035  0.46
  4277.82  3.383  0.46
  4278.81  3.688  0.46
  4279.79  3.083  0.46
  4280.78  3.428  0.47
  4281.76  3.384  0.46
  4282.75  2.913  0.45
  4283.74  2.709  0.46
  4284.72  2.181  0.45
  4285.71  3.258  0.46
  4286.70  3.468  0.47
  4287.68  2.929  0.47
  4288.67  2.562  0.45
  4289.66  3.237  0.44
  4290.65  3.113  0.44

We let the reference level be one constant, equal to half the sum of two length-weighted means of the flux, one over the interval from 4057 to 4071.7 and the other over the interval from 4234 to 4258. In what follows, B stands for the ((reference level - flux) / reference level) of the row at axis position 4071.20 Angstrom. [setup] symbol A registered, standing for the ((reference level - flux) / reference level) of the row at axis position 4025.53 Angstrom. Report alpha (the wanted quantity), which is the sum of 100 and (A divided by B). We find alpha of 98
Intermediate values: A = 0.05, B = -0.03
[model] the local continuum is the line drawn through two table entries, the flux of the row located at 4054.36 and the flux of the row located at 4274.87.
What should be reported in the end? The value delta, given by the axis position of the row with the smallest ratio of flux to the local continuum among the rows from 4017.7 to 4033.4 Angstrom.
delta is 4028.31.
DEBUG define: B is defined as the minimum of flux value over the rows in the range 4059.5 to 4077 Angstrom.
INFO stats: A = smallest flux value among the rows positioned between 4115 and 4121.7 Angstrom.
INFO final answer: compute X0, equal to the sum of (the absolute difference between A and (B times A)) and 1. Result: 5.43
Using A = 2.575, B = 2.722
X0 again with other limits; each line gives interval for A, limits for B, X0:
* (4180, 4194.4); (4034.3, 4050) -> 7.26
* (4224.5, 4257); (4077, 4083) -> 7.37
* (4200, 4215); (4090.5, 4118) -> 7.77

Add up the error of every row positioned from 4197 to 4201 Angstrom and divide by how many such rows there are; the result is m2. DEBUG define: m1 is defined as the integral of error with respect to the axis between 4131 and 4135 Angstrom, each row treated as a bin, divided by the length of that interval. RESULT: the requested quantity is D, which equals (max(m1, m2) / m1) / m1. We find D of 1.8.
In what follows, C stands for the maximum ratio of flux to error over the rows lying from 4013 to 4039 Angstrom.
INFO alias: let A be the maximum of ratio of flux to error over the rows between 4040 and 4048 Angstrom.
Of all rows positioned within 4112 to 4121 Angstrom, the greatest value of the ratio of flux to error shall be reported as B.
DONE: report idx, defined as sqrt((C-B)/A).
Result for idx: 0.366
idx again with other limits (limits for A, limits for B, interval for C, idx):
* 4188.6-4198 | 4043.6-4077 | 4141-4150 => 0.140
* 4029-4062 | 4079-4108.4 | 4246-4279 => 0.266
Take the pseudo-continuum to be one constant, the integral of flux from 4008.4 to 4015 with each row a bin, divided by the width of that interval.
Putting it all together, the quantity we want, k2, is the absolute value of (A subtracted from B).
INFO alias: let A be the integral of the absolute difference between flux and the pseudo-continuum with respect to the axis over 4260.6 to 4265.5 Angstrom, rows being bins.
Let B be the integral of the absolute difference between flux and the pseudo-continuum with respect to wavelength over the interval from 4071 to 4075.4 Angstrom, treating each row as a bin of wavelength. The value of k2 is 0.8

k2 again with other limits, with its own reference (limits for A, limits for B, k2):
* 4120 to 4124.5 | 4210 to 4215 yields 1.5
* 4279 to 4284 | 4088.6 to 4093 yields 3.2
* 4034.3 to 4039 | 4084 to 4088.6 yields 1.7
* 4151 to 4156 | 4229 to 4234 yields 2.7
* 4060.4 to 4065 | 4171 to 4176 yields 1.2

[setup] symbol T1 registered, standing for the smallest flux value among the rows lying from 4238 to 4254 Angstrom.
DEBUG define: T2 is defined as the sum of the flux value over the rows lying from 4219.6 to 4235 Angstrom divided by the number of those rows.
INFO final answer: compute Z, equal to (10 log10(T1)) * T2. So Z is 18.2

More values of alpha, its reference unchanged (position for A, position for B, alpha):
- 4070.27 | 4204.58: 100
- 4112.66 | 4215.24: 99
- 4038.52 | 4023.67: 99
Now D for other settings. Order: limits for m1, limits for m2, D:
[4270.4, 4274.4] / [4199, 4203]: 2.4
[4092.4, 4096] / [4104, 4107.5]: 1.7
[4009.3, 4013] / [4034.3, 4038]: 1.5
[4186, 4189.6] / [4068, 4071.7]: 2.3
